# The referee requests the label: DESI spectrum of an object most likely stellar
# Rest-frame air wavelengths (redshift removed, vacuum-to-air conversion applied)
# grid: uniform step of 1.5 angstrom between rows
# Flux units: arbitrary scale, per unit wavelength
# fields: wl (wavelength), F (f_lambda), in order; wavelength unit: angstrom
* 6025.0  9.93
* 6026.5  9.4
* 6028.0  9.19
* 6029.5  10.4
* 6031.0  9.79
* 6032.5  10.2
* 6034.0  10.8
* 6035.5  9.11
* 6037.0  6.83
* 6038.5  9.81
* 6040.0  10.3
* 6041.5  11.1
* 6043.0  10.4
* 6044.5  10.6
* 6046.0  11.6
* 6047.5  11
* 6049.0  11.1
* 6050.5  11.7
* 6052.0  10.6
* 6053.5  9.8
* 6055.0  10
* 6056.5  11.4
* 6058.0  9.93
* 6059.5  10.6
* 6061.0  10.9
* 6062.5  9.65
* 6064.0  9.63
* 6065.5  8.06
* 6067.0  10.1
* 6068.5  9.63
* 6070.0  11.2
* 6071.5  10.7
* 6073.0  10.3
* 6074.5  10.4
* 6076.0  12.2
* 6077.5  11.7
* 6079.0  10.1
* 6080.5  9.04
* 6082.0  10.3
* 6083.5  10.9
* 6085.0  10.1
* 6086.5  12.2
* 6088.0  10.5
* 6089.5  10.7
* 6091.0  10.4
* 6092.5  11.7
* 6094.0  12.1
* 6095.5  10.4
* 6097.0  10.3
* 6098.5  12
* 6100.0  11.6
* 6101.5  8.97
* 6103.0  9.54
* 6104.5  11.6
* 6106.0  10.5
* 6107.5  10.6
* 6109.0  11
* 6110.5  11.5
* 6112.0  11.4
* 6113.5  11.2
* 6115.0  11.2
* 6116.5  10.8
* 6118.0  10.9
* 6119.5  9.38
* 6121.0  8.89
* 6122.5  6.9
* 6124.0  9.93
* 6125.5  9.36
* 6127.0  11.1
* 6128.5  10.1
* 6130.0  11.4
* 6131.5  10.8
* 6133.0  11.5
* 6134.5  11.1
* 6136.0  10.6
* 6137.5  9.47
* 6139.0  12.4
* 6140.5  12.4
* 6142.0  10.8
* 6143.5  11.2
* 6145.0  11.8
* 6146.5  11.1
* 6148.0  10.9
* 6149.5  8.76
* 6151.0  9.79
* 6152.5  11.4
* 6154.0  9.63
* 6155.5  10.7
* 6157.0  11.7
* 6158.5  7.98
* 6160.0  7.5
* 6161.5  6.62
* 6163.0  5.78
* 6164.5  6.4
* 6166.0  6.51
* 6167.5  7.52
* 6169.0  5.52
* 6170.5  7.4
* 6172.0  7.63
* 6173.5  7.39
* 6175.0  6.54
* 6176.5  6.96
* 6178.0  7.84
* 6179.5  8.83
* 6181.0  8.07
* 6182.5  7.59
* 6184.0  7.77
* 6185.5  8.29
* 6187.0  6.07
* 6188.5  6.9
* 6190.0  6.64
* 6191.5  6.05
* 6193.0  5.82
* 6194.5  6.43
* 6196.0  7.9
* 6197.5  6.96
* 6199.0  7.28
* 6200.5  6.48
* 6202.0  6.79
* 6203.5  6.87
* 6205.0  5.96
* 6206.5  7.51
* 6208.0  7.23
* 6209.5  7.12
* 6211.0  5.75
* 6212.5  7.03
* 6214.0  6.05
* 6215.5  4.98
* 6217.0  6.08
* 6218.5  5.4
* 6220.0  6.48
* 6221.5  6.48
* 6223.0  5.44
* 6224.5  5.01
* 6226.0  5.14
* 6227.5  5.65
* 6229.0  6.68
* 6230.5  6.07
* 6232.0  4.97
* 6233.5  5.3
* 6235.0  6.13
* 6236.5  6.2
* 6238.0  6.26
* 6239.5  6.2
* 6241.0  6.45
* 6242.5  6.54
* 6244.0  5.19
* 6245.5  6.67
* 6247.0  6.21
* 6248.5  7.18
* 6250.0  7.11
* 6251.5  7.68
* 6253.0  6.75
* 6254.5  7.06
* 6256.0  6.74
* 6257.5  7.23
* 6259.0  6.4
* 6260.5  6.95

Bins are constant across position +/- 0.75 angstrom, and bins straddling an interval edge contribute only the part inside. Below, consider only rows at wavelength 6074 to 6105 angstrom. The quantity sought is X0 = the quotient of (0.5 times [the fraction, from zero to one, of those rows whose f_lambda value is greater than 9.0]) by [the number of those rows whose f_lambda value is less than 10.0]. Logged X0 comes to 0.159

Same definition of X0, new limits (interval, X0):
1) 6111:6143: 0.075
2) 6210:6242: 0.000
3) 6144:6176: 0.013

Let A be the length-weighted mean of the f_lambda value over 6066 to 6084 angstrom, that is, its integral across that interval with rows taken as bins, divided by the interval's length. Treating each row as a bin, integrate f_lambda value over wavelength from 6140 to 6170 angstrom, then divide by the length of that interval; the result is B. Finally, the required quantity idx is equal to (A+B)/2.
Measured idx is 9.8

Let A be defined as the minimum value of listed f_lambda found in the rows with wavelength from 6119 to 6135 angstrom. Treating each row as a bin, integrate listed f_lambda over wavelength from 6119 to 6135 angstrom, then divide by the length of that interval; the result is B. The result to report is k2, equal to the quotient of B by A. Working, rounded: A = 6.9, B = 10.0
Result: 1.45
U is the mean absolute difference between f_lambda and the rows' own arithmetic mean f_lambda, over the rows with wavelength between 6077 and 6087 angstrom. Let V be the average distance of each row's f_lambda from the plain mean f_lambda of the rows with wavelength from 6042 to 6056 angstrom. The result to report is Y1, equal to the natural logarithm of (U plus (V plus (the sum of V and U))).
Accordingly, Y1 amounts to 1.01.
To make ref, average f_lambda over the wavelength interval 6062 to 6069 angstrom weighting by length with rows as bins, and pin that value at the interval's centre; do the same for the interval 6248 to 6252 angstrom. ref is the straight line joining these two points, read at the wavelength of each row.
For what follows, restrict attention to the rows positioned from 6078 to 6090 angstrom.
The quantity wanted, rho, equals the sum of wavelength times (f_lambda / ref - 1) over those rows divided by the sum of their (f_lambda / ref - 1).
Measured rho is 6085.6 angstrom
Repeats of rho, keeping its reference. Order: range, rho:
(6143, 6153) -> 6147.5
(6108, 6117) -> 6112.7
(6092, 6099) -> 6095.4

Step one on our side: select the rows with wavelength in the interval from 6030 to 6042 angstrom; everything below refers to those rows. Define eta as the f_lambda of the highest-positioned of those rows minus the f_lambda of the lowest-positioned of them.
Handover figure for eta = 1.3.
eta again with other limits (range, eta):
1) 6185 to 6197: -0.4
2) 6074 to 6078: 1.3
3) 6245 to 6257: 0.1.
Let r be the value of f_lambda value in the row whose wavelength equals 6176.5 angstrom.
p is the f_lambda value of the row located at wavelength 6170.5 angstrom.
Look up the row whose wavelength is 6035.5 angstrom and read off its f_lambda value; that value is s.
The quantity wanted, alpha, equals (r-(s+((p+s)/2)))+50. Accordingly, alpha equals 40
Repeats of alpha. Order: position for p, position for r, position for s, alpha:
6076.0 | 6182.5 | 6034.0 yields 35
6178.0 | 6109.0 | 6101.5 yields 44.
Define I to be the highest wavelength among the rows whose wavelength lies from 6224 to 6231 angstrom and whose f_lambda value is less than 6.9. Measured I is 6230.5 angstrom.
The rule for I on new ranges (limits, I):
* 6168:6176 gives 6175.0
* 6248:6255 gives 6253.0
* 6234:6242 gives 6241.0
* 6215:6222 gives 6221.5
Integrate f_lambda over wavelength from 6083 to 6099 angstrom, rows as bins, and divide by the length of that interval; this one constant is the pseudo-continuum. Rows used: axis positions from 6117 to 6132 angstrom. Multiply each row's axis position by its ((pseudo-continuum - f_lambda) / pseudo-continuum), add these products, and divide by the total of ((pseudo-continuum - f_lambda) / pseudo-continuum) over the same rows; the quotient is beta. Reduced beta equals 6122.7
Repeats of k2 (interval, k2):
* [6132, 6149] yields 1.18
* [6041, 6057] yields 1.11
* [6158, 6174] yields 1.25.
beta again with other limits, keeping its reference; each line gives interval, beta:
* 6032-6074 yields 6051.9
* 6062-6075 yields 6066.7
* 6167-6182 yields 6173.7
